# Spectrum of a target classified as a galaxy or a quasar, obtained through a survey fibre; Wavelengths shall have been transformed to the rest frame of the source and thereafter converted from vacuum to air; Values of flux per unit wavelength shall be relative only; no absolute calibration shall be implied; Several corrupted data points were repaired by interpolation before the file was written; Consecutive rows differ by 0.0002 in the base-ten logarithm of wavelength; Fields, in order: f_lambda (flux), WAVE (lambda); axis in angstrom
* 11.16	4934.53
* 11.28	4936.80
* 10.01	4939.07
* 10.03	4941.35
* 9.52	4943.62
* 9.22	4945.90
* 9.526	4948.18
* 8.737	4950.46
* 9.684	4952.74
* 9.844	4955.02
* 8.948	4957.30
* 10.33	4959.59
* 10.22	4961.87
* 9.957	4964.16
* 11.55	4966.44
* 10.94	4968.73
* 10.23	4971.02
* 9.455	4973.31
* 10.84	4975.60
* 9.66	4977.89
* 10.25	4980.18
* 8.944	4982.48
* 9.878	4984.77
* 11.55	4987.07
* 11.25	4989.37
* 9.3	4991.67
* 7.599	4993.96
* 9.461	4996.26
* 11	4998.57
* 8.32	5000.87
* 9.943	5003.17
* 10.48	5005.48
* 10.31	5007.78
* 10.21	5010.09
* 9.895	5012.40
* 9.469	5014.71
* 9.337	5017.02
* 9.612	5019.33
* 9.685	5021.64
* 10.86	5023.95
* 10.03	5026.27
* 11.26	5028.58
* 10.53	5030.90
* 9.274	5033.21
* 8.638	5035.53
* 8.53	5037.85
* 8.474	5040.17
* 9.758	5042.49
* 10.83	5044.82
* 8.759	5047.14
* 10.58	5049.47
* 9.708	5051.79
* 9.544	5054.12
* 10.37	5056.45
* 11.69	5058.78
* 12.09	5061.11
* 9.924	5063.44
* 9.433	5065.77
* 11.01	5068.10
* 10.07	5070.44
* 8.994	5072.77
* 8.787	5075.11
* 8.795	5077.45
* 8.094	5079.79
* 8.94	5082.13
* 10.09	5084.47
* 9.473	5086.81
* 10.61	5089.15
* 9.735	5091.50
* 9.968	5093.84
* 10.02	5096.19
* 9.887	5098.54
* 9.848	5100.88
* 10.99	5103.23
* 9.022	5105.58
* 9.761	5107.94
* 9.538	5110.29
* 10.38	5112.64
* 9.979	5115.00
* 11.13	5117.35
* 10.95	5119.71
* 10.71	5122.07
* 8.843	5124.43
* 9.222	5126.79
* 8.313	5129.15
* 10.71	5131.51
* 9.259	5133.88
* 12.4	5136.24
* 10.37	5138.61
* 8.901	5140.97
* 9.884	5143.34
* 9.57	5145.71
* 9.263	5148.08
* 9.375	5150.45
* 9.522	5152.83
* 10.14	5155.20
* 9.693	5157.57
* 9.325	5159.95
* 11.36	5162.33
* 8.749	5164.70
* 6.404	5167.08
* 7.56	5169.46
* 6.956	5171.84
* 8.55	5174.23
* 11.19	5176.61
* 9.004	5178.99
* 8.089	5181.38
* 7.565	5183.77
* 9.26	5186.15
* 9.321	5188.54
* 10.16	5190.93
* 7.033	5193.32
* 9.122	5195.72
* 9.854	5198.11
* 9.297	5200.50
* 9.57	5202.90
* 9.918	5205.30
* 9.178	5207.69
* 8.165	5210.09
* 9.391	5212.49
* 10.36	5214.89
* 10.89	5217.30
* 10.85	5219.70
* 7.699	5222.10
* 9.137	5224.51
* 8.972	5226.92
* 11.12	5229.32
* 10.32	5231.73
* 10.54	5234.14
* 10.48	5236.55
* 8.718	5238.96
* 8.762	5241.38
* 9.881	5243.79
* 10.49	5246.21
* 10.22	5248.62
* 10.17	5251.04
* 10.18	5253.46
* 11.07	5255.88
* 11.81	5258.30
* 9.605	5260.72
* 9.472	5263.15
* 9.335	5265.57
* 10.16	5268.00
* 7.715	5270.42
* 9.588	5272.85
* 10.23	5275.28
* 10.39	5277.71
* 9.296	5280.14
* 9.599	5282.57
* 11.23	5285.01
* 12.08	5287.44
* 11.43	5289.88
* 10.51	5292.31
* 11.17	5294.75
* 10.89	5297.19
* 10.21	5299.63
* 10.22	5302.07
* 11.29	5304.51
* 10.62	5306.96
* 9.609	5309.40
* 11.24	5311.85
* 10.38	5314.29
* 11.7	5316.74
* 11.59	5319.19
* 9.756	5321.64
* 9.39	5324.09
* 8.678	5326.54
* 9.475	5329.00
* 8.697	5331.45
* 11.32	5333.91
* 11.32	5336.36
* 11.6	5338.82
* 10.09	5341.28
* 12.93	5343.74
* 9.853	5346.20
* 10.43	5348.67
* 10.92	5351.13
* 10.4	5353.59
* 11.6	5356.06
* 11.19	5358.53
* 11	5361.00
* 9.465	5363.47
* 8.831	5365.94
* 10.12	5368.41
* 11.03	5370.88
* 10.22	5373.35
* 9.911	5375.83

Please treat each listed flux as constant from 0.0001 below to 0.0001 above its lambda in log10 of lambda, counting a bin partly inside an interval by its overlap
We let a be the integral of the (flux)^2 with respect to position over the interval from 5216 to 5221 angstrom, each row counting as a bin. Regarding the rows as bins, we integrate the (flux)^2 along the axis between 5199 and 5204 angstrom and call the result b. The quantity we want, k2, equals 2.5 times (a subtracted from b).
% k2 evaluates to -341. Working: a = 584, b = 447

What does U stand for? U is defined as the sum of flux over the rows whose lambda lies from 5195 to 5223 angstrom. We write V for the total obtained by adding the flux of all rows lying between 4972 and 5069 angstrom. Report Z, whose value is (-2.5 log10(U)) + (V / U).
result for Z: -1.5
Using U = 114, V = 418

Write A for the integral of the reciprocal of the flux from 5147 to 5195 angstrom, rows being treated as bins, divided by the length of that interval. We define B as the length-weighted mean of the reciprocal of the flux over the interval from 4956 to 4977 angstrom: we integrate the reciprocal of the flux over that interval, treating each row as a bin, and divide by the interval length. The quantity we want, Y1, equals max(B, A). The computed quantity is 0.115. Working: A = 0.115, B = 0.098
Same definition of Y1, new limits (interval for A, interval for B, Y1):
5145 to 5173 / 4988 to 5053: 0.114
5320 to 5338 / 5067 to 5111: 0.104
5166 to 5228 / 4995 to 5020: 0.114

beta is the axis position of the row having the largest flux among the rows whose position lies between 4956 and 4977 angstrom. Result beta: 4966.44 angstrom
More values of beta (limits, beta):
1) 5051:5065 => 5061.11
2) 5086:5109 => 5103.23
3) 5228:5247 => 5229.32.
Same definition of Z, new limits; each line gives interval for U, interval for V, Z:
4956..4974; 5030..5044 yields -4.1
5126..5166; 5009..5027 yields -5.1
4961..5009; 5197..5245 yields -4.9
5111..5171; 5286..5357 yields -4.7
